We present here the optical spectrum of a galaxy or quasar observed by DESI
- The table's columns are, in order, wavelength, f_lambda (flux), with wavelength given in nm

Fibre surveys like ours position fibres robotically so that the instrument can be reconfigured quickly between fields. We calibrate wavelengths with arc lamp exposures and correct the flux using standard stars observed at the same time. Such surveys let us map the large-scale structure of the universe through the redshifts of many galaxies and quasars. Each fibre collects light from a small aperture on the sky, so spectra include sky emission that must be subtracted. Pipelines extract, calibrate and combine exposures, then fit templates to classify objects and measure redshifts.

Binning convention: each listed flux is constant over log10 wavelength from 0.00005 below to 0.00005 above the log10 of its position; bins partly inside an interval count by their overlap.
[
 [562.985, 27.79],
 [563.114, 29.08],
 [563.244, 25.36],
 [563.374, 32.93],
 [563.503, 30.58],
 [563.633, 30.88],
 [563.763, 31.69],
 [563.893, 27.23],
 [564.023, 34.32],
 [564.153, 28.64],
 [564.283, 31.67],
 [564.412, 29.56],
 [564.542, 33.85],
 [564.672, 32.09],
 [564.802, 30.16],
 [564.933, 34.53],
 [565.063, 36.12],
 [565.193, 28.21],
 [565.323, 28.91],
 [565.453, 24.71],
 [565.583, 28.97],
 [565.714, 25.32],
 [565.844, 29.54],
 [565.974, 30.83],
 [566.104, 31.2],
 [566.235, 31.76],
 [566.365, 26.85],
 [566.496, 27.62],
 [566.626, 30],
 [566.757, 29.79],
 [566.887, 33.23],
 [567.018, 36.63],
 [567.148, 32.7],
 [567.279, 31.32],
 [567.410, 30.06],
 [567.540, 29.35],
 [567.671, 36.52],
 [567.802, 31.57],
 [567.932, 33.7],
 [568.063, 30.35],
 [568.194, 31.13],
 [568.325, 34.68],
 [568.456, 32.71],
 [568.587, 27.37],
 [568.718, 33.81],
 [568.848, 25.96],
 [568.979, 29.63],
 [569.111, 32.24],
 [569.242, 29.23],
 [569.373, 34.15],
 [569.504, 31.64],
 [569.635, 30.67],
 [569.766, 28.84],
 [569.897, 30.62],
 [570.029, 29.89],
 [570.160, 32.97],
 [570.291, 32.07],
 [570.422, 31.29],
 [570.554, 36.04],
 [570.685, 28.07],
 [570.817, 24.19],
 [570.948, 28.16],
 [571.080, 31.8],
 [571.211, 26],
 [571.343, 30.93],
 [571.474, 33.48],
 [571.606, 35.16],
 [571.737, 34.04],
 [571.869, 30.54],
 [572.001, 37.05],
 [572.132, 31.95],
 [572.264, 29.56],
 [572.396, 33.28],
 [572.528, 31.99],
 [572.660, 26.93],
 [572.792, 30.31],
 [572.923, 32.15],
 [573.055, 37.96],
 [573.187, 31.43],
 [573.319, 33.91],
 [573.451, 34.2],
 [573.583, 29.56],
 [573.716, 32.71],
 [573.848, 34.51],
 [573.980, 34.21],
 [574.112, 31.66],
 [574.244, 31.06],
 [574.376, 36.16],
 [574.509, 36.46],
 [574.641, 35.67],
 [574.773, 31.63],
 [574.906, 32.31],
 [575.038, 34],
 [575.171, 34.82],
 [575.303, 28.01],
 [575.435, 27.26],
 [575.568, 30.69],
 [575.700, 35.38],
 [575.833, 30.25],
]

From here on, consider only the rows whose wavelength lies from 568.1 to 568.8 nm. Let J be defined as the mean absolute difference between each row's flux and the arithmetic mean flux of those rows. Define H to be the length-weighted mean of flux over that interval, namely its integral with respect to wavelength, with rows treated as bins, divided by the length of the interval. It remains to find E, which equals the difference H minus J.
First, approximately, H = 31.7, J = 2.2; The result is 29.6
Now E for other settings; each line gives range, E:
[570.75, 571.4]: 25.6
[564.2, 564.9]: 30.2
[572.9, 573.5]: 32.3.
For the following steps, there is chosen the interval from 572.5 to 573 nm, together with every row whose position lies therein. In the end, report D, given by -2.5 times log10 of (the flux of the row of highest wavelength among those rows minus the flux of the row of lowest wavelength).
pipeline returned 2.0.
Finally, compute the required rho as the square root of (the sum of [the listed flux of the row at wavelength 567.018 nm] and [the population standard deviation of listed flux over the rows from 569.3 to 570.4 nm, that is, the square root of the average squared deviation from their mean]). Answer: 6.2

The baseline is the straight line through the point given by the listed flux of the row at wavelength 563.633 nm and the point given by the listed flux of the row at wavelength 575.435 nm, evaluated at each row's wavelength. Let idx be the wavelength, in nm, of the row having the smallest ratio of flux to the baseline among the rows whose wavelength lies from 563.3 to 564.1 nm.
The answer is 563.893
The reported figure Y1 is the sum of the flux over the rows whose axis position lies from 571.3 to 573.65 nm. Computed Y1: 584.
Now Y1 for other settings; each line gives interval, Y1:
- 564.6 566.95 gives 540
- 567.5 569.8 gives 564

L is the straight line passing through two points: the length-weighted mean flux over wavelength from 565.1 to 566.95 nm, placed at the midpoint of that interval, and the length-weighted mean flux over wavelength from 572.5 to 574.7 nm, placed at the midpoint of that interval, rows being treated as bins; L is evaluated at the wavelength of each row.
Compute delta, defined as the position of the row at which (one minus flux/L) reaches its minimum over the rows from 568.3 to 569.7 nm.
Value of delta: 568.325 nm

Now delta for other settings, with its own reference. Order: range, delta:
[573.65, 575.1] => 574.509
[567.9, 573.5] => 573.055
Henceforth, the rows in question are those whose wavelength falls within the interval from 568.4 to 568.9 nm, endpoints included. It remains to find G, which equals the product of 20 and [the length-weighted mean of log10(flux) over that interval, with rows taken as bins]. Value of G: 29.54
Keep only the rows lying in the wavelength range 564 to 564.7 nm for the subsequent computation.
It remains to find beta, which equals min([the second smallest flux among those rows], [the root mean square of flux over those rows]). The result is 29.6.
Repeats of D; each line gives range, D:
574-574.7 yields -1.5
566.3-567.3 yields -1.6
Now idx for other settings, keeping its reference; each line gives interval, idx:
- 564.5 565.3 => 565.193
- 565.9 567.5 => 566.365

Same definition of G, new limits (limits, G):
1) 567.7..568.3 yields 30.14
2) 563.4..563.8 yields 29.90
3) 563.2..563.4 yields 29.07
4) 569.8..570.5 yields 29.90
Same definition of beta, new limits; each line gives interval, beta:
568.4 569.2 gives 27.4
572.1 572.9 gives 29.6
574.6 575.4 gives 31.6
